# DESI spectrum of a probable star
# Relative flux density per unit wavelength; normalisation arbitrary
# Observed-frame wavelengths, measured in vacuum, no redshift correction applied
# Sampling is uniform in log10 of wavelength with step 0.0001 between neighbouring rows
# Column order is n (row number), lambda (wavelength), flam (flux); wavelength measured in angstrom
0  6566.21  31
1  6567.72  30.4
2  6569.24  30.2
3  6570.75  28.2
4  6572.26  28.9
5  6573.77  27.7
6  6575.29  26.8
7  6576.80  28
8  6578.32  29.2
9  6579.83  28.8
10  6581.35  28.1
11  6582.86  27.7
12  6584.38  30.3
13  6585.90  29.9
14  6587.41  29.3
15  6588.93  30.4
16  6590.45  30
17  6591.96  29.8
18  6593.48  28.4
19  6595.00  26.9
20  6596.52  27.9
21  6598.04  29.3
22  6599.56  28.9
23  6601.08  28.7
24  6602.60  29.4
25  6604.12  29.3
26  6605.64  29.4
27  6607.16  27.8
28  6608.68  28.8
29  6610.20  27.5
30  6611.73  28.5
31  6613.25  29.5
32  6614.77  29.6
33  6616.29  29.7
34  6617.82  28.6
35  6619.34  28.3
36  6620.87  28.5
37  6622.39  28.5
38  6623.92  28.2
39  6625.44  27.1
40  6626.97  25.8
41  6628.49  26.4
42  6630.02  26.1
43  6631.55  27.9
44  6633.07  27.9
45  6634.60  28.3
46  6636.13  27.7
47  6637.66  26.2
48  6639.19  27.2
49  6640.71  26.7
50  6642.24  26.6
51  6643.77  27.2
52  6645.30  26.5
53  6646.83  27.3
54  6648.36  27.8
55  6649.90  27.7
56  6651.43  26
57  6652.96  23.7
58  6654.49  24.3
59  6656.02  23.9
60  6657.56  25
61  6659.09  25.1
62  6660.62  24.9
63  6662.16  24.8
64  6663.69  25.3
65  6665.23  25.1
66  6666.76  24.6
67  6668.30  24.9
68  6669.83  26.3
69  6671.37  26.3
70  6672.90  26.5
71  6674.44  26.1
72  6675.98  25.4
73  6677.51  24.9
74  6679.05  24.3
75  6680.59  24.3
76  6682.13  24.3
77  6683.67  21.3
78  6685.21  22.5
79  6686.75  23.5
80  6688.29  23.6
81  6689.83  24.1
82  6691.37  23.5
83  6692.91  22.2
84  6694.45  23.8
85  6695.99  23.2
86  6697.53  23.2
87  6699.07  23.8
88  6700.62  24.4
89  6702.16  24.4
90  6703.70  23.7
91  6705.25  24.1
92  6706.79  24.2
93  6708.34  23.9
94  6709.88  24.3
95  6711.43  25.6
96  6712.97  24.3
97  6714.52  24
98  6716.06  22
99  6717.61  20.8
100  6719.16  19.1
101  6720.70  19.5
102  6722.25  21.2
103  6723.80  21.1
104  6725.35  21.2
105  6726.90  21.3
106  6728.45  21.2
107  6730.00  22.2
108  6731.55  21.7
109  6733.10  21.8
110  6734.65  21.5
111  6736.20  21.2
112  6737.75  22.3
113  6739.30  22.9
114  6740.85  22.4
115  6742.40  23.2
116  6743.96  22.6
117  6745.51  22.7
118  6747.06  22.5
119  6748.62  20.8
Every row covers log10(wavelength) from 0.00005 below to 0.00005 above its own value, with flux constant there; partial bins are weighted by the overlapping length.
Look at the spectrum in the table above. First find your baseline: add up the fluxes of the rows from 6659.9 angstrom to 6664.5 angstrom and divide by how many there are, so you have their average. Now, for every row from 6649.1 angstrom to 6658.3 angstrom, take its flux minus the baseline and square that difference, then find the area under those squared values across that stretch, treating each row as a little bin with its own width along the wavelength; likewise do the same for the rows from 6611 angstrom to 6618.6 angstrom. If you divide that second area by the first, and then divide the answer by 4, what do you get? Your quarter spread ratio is 2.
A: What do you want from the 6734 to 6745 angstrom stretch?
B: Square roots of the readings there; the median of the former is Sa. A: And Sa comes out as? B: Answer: 4.73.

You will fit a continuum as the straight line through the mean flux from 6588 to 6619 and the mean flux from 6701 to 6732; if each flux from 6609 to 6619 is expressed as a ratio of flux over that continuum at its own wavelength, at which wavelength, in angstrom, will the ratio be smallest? 6610.20 angstrom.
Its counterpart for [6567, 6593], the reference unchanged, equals 6575.29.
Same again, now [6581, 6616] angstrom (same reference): 6595.00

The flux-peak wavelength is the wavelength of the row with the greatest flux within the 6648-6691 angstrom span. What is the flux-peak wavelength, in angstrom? 6648.36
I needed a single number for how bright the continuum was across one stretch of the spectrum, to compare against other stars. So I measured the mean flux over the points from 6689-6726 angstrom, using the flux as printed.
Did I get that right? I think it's 23.0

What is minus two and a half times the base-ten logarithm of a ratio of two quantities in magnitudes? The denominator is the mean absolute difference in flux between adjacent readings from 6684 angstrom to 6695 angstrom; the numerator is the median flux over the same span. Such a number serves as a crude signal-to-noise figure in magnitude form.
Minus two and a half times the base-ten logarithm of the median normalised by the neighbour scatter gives -3.60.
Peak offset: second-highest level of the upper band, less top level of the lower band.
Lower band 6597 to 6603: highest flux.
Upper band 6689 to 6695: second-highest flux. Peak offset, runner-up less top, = -5.6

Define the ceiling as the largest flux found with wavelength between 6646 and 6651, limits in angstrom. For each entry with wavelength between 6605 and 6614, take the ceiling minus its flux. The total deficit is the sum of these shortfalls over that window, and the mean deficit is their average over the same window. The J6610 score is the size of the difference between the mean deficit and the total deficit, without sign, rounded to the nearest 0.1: 3.9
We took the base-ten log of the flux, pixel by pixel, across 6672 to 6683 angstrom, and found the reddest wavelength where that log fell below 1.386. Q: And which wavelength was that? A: 6682.13 angstrom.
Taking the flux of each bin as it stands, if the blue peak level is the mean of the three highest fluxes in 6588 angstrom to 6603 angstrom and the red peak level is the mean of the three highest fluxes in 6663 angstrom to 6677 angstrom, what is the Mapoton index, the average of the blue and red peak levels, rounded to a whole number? 28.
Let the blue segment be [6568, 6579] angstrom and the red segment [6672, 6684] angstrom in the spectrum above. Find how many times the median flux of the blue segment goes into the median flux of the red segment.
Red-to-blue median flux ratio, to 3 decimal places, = 0.872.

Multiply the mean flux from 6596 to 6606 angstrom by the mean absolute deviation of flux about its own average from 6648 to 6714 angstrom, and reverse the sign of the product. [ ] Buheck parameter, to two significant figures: -28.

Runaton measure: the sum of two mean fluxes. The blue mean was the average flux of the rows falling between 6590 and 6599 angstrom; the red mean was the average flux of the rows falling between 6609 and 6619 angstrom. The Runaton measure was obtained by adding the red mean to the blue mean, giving 57.6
